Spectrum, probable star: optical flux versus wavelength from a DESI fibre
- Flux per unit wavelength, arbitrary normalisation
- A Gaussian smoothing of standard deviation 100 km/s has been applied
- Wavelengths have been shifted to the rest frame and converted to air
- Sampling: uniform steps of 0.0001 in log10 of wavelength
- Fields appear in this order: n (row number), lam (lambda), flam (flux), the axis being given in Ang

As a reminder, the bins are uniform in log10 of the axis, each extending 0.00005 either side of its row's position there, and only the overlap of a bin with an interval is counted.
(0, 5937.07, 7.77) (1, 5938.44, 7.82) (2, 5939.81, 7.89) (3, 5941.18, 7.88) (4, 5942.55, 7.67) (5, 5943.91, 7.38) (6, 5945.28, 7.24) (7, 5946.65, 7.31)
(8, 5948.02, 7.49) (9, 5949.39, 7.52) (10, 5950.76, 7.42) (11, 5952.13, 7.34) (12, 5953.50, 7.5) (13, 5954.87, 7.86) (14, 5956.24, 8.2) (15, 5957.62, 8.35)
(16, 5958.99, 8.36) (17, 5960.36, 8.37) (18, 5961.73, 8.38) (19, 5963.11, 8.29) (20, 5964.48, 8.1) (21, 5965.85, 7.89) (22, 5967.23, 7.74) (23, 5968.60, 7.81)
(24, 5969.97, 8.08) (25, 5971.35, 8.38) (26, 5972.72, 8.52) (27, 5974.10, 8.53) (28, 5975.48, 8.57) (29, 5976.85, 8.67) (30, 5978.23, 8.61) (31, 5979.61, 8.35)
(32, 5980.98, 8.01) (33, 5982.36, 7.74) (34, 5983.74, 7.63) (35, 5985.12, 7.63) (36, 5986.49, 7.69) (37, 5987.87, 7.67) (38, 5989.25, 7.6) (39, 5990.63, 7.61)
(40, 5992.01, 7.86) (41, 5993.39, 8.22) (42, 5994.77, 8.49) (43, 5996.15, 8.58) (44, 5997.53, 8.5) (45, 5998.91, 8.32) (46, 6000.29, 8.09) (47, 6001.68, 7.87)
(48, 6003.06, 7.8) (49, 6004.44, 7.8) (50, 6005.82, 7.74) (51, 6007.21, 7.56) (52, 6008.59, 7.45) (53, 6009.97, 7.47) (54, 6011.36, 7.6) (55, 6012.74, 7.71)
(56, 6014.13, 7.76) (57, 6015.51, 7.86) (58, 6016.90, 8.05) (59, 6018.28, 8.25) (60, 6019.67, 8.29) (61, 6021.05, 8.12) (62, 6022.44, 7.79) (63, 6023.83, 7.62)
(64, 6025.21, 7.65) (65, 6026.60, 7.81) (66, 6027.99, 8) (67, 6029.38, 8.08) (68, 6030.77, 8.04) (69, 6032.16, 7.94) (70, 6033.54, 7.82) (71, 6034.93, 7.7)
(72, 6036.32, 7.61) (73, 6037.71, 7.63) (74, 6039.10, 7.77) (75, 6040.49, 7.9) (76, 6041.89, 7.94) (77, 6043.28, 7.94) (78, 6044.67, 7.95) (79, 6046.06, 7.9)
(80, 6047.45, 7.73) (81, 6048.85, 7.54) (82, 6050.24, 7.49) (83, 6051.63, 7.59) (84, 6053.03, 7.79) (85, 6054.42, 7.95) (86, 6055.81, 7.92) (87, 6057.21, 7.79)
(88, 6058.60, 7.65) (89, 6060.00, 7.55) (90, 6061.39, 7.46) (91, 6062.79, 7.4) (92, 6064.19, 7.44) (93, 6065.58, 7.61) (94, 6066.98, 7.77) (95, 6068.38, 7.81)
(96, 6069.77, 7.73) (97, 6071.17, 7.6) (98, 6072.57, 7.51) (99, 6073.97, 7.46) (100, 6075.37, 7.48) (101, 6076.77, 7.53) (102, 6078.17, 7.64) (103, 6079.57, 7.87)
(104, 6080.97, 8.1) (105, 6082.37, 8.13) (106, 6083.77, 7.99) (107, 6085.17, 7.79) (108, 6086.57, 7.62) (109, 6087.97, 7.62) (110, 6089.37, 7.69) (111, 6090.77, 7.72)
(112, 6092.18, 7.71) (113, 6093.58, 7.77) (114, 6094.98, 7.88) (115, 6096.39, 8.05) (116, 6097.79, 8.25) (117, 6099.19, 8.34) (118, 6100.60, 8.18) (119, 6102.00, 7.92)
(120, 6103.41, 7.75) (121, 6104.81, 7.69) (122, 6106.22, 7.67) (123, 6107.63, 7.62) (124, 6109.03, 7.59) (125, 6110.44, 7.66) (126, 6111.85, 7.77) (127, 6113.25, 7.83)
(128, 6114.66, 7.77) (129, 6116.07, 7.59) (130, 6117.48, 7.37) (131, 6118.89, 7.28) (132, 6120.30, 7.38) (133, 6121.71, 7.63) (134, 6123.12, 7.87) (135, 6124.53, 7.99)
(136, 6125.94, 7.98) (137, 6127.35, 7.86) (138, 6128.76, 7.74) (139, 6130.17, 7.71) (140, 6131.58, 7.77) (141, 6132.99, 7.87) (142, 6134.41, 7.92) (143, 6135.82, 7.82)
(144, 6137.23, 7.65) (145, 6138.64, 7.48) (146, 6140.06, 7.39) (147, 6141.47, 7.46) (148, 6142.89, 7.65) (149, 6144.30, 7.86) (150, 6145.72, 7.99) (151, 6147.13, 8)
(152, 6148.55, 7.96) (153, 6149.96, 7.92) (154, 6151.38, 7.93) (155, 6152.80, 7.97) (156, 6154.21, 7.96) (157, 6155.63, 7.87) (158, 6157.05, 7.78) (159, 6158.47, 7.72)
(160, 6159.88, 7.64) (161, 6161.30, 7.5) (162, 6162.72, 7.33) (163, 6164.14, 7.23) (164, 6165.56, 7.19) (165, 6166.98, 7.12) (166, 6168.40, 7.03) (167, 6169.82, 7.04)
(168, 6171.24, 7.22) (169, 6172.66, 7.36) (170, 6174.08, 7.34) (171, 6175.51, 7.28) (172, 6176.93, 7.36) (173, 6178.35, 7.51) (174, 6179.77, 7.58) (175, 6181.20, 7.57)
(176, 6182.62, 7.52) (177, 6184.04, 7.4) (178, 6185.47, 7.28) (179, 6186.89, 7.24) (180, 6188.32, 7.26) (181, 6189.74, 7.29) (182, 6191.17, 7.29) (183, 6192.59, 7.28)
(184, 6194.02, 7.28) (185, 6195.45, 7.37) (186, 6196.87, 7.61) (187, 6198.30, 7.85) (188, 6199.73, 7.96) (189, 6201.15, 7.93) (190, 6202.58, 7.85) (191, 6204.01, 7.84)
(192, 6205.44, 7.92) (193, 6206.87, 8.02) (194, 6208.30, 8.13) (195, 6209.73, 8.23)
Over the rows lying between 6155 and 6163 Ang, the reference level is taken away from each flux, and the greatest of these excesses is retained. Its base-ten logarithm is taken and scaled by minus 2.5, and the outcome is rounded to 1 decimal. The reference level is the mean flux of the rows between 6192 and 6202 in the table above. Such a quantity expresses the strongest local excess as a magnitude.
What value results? 1.5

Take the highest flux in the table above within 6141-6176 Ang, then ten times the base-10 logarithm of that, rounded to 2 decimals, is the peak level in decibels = 9.03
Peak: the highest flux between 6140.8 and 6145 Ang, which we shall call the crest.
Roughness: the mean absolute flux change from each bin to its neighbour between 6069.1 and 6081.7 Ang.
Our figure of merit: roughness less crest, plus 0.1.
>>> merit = -7.65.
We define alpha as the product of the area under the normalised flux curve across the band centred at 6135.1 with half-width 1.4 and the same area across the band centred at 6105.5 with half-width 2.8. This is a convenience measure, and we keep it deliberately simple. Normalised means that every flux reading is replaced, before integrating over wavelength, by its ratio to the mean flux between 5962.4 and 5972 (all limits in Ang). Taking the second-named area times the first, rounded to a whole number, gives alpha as 15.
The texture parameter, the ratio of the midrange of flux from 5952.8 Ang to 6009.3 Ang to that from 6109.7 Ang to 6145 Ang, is 1.06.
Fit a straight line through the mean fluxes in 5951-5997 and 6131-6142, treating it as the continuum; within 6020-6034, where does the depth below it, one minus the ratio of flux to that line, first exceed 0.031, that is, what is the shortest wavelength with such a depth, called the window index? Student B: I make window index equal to 6023.83 Ang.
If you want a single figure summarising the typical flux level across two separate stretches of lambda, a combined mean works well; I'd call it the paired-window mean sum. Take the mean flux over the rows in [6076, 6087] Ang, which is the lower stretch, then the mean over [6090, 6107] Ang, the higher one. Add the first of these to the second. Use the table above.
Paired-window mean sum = 15.7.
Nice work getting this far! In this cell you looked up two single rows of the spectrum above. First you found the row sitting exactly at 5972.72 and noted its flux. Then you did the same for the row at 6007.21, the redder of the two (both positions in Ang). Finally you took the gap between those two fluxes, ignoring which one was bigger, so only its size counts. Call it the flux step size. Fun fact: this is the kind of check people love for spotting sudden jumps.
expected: 1.0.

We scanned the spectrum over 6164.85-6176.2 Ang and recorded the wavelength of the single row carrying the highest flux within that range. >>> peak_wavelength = 6172.66 Ang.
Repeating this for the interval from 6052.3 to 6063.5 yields 6054.42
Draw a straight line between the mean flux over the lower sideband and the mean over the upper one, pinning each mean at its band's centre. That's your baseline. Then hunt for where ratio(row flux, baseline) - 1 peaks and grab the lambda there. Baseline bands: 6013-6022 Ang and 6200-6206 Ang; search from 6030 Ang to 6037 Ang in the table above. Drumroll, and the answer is 6030.77 Ang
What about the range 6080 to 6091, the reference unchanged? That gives 6082.37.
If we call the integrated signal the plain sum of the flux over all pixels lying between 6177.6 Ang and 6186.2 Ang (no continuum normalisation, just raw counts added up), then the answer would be 44.9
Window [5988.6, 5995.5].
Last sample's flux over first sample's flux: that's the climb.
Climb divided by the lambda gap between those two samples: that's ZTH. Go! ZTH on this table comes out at 0.161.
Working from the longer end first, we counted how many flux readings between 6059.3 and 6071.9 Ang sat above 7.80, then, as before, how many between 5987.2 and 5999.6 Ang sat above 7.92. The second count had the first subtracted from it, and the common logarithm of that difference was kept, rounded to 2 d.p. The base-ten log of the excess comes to 0.60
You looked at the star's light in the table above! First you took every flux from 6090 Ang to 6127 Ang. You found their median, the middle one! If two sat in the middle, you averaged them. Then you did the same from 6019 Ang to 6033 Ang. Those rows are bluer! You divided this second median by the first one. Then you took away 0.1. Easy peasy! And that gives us 0.927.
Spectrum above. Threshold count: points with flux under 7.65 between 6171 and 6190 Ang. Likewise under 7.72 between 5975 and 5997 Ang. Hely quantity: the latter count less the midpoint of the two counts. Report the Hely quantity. -4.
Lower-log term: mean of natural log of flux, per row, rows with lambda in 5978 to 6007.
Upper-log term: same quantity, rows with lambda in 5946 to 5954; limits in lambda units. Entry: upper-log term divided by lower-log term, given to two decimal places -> 0.97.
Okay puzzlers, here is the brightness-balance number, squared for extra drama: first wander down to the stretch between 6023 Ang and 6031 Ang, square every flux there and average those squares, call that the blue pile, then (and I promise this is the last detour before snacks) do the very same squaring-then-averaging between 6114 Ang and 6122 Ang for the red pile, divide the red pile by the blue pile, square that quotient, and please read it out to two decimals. 0.83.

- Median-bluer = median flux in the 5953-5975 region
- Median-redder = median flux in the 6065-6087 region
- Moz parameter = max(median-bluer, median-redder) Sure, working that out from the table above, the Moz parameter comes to 8.2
